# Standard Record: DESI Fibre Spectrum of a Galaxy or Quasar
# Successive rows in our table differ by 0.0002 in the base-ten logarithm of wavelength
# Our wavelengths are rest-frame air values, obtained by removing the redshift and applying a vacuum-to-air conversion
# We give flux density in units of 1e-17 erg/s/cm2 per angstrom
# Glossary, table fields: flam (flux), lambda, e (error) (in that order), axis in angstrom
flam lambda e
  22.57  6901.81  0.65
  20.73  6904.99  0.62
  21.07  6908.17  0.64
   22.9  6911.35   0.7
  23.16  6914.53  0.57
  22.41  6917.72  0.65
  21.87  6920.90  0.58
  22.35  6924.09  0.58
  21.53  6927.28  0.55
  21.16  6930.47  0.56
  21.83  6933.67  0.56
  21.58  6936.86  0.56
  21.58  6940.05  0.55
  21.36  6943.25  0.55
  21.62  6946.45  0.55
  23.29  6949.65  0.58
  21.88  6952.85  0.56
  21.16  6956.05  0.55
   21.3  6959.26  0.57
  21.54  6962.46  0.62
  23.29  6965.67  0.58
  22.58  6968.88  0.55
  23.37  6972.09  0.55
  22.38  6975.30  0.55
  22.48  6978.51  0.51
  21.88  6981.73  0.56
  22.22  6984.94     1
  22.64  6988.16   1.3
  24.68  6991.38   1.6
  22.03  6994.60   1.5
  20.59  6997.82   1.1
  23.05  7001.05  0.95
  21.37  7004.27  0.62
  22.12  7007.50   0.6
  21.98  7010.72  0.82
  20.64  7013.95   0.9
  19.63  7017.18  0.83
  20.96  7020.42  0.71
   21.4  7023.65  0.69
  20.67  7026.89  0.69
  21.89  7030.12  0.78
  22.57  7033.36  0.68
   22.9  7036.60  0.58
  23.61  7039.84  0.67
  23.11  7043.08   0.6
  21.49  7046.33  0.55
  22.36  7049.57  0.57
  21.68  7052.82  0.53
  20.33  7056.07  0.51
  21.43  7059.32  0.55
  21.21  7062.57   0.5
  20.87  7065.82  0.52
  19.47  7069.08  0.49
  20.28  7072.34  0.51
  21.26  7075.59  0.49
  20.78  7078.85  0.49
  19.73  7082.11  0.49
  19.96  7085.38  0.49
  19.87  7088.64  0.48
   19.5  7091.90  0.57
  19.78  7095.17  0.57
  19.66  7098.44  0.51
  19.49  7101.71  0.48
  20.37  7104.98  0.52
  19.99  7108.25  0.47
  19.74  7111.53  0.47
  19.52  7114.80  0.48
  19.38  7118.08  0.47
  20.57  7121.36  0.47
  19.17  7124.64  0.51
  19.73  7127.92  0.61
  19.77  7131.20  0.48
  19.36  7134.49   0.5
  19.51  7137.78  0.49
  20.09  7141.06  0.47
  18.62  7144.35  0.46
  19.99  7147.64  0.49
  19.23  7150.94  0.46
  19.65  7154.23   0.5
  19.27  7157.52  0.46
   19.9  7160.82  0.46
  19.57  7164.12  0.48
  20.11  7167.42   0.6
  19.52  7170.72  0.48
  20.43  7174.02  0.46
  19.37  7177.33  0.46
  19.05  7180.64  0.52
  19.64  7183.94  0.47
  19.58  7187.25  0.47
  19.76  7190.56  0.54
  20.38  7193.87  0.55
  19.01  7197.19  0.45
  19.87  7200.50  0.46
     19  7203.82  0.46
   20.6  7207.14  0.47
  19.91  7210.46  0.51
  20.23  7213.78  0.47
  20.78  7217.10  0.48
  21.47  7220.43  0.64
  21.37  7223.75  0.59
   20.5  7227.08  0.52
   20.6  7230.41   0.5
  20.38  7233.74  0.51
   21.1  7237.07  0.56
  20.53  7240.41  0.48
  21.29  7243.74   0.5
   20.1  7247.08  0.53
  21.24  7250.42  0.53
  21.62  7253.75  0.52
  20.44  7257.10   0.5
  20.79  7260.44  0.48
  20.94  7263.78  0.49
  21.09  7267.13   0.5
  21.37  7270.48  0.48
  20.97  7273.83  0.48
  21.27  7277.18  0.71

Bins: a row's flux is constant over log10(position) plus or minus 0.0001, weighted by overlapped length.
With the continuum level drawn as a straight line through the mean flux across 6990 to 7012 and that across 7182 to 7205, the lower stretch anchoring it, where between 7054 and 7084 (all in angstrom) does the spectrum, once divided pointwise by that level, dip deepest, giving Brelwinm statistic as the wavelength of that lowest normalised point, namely 7069.08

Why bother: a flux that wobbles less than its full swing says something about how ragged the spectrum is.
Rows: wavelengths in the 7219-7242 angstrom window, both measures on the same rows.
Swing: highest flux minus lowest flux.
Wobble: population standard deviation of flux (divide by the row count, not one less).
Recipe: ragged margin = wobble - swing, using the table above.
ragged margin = -0.7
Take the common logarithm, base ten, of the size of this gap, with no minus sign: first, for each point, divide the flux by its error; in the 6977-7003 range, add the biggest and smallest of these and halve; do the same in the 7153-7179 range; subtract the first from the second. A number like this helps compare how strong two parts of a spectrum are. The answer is 1.0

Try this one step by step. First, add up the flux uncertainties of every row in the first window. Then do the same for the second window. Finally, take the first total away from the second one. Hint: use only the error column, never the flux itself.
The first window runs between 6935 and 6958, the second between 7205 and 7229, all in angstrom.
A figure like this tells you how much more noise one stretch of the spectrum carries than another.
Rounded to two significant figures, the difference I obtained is -0.22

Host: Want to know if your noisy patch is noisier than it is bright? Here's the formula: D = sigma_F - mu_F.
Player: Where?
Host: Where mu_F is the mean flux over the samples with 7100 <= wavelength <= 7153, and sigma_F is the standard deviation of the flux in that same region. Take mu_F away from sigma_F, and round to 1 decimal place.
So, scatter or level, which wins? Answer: -19.2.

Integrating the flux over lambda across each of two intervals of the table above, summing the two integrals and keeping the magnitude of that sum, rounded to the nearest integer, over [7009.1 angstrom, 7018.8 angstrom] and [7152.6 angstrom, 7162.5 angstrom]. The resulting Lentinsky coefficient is 395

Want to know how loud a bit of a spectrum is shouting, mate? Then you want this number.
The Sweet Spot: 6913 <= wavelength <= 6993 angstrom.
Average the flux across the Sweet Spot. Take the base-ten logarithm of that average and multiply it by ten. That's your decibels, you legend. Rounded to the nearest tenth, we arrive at 13.5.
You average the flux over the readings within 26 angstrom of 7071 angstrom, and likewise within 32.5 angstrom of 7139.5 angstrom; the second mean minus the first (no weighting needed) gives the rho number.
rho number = -1.0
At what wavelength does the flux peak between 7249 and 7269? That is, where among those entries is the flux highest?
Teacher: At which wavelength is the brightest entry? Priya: 7253.75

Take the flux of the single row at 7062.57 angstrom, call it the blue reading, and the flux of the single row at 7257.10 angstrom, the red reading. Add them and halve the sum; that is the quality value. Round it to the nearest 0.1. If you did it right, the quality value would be 20.8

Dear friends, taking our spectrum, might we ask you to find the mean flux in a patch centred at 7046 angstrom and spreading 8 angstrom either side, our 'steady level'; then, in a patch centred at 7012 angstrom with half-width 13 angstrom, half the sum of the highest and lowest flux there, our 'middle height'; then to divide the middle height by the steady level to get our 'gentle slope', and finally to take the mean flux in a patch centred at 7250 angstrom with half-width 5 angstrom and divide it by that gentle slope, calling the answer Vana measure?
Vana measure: 22.1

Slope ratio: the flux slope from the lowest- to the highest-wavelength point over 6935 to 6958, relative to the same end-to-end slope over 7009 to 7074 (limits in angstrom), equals 0.8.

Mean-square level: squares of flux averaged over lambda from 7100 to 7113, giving 396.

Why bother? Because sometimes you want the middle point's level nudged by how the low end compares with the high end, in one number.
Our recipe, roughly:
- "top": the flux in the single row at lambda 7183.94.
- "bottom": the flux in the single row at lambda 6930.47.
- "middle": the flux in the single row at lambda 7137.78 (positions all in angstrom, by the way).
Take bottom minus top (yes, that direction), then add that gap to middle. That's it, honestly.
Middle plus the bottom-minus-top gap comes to 21.0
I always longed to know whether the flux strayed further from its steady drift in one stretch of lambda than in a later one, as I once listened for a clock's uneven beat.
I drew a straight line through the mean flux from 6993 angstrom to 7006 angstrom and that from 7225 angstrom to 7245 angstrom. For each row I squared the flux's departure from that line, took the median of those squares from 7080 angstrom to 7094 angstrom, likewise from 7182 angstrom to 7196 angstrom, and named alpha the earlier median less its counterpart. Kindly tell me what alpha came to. 1.0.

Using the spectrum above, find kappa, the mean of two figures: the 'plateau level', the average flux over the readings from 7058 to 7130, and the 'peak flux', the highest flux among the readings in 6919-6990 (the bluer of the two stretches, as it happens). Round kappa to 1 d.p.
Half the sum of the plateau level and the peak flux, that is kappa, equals 21.7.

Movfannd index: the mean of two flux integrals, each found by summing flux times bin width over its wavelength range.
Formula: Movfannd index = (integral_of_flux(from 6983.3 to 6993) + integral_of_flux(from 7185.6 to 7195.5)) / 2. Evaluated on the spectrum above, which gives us 211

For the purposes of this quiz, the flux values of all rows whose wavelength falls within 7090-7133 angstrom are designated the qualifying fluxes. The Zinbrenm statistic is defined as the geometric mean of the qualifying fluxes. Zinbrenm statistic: 19.7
